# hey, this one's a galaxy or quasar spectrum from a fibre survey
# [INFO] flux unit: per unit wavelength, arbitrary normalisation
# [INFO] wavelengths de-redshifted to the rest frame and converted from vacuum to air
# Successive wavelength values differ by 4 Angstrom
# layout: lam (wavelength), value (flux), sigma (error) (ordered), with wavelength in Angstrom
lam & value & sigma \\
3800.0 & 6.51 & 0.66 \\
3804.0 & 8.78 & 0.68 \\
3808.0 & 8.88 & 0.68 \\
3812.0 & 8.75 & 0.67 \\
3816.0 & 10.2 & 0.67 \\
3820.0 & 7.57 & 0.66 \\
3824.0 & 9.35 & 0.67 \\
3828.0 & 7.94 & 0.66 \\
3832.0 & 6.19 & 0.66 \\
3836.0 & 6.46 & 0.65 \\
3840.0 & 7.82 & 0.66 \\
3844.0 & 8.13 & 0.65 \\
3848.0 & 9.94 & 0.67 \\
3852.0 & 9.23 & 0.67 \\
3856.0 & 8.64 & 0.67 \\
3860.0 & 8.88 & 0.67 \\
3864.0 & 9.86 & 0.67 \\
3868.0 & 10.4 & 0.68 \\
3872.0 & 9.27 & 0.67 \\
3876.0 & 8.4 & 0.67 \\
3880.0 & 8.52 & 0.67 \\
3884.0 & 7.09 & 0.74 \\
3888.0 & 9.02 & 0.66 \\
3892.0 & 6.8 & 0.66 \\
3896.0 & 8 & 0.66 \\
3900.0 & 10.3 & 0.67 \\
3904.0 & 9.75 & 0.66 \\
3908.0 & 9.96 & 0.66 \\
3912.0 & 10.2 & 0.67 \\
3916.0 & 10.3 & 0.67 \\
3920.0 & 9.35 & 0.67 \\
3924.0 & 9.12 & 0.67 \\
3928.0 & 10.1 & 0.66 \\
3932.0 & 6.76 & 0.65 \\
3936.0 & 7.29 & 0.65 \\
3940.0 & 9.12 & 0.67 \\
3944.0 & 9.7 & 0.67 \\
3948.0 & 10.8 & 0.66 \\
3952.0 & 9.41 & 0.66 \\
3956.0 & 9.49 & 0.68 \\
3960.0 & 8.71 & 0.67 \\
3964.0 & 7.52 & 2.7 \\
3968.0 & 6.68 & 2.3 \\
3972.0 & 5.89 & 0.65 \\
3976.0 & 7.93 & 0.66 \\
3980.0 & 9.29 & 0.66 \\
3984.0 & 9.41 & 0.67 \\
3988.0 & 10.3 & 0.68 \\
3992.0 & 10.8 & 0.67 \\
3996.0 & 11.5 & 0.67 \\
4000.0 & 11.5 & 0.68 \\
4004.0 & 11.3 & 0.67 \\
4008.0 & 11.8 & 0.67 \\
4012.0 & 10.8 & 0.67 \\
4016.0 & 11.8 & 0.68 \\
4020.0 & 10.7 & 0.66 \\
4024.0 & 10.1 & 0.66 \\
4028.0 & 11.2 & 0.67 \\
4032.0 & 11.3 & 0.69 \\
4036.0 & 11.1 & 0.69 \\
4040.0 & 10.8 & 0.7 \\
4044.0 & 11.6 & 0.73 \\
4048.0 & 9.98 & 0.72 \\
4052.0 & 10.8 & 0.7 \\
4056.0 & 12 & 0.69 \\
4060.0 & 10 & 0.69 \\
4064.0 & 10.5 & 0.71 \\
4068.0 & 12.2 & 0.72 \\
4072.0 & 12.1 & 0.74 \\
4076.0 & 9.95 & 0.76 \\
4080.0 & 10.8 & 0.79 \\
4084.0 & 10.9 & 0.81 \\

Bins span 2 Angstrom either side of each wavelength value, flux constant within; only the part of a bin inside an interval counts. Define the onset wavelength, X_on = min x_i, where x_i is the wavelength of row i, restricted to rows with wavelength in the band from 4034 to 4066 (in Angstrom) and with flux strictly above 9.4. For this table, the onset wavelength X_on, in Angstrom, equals 4036.0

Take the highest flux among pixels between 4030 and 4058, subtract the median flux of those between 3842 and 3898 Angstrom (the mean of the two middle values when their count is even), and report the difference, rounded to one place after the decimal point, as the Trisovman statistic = 3.2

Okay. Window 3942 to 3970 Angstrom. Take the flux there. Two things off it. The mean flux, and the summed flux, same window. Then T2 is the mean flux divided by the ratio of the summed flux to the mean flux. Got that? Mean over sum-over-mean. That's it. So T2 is 1.3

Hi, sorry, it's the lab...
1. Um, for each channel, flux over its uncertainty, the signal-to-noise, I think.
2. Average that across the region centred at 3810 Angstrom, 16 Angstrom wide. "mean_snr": 13.56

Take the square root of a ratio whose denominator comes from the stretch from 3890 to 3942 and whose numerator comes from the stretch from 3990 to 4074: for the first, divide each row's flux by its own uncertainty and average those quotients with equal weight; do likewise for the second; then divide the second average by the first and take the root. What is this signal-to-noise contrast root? 1.09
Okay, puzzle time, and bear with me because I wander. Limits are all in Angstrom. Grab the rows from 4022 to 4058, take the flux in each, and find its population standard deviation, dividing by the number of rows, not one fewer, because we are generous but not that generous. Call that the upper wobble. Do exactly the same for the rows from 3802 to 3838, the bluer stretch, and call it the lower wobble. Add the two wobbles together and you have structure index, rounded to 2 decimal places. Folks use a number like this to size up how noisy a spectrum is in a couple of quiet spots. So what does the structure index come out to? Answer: 1.86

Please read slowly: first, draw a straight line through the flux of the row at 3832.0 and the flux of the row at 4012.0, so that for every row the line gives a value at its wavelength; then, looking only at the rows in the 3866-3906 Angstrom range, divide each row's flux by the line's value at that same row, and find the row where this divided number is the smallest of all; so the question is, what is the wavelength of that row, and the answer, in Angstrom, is 3892.0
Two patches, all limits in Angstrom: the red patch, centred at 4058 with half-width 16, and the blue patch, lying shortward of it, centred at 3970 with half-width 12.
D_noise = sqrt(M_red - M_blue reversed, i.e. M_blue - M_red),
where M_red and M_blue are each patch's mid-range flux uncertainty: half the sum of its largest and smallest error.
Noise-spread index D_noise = 0.980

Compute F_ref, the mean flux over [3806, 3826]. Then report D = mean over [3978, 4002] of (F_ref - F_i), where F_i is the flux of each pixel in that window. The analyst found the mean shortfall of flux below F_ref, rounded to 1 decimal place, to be -1.5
